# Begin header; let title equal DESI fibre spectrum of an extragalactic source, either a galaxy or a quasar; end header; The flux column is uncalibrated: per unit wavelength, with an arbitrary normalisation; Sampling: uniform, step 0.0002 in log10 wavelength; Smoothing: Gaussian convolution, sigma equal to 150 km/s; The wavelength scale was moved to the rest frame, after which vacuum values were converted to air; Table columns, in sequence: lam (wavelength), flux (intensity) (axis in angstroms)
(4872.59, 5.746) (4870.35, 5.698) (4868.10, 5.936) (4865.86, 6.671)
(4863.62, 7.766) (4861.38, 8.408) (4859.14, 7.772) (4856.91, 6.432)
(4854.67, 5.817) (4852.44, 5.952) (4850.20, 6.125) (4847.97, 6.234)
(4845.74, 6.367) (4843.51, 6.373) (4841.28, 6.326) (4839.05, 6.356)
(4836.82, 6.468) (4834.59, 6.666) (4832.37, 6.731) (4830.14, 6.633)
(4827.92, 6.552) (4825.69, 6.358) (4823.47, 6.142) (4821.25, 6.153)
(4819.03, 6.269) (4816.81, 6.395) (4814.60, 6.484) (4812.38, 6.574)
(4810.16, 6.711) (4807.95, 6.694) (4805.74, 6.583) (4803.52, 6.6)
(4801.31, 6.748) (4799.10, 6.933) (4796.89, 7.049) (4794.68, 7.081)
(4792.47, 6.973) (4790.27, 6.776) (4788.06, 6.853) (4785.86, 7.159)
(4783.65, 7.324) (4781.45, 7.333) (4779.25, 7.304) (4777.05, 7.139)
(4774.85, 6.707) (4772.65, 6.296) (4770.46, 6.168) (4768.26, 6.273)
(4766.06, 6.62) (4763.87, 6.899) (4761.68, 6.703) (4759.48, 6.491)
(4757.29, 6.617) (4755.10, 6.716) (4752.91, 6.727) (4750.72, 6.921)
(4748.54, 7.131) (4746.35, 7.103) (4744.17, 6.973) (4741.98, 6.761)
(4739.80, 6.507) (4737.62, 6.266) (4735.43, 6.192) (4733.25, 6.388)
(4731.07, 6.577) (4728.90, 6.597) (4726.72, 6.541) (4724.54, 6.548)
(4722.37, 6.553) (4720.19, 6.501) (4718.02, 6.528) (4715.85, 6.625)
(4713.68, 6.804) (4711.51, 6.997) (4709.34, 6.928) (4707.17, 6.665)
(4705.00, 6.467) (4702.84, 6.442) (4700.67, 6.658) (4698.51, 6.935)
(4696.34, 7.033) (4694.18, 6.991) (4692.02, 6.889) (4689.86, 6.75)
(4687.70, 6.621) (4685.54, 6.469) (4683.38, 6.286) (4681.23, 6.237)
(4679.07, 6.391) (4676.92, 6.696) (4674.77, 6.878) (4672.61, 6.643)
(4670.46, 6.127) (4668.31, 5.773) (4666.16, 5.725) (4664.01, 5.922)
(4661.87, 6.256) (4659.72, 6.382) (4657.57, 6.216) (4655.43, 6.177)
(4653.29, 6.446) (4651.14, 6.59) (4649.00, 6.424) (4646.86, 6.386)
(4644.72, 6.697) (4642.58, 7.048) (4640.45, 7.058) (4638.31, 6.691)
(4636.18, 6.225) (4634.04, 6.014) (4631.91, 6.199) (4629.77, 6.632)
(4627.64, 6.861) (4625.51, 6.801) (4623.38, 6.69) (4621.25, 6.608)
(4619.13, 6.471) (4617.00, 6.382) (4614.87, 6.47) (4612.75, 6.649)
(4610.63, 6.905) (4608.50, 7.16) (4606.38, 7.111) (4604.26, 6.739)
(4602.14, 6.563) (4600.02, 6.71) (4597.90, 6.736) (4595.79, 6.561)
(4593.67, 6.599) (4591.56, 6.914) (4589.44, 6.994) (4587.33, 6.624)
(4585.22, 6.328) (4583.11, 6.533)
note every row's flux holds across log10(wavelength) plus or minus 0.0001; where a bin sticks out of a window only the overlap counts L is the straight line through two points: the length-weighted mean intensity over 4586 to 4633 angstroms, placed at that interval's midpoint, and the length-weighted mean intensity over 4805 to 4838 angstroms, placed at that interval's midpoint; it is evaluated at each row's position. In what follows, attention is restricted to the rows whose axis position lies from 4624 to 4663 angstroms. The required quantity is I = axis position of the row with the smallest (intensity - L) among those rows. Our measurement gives 4634.04 angstroms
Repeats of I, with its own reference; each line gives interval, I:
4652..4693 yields 4666.16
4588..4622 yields 4617.00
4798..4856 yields 4854.67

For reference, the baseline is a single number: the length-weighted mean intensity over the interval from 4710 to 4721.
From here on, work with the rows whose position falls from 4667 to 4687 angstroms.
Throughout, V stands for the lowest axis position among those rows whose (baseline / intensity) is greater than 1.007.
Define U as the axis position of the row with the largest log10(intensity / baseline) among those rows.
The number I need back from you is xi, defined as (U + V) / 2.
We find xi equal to 4671.5 angstroms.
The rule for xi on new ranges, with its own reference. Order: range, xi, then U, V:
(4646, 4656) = 4649.0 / 4651.14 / 4646.86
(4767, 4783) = 4774.9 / 4781.45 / 4768.26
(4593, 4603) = 4595.8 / 4597.90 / 4593.67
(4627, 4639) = 4628.7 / 4627.64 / 4629.77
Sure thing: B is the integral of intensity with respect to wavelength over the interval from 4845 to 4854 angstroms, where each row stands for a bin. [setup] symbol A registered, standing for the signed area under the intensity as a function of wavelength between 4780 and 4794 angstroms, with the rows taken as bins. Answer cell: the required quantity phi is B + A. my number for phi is 154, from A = 99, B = 55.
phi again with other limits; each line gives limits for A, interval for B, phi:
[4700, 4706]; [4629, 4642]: 123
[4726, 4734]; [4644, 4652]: 104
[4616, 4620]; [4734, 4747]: 112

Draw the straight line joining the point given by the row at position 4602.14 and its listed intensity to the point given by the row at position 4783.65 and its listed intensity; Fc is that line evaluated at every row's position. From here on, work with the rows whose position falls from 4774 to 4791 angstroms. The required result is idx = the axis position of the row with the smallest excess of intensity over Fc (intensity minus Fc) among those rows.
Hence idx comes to 4774.85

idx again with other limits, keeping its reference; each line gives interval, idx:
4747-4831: 4823.47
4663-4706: 4666.16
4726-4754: 4735.43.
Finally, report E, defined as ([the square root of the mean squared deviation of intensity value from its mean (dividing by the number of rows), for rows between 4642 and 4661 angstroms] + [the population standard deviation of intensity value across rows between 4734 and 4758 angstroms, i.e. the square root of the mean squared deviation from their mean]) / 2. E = 0.27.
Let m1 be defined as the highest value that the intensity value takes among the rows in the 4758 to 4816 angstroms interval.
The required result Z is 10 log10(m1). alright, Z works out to 8.65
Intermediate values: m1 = 7.333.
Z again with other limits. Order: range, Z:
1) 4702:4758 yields 8.53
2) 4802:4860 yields 8.91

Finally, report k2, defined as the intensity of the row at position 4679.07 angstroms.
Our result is 6.391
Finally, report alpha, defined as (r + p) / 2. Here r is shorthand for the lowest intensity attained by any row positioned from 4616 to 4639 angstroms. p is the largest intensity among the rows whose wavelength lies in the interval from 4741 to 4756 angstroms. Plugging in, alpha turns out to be 6.57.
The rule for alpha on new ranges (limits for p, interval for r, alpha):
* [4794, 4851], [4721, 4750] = 6.64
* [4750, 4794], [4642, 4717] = 6.53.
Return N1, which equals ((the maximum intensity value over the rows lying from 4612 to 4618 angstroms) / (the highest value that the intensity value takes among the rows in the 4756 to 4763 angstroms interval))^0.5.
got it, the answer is 0.996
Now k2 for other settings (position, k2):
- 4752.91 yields 6.727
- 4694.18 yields 6.991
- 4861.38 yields 8.408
